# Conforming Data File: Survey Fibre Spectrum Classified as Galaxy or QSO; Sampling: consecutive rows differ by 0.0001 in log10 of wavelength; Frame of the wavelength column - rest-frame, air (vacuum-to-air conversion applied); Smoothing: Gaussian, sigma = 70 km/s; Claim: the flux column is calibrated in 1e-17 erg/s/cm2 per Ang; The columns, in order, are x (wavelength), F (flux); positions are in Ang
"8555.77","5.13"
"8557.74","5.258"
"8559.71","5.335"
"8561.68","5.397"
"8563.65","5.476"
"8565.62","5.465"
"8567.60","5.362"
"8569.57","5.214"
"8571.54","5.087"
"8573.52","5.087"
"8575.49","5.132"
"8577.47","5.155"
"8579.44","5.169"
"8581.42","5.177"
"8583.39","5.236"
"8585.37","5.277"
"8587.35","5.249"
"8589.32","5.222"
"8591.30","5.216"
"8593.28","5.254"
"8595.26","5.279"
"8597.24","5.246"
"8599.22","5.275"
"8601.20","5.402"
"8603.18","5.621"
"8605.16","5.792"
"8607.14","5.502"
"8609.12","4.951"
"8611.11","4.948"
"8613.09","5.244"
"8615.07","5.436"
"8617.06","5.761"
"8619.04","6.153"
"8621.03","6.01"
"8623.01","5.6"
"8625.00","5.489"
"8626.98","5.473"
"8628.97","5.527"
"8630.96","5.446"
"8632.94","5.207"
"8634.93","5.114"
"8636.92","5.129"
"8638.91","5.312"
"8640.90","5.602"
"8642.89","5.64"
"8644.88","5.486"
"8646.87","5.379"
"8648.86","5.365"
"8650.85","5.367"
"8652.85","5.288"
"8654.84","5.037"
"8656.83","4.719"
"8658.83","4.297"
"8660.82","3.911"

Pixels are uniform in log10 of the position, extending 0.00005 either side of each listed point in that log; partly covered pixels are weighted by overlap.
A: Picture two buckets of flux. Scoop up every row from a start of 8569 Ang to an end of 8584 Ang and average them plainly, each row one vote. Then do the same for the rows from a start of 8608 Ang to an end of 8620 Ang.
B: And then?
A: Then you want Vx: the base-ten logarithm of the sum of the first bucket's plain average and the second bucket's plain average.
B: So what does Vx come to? 1.02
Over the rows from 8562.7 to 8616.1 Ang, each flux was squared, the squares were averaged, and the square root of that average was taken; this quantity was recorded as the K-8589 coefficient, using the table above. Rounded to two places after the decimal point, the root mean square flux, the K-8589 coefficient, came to 5.28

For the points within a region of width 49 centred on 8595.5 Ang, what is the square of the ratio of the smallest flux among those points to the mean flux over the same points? 0.87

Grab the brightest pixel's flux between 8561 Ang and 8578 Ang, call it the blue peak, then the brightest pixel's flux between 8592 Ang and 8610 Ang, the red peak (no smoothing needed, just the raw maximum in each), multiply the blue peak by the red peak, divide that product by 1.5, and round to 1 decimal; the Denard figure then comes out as 21.1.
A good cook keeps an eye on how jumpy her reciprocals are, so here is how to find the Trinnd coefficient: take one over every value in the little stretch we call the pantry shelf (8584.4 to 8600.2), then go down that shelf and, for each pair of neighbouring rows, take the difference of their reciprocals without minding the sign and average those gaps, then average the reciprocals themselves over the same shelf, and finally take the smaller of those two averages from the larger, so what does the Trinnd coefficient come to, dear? 0.189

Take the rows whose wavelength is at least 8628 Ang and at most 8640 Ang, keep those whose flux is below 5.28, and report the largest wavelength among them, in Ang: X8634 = 8636.92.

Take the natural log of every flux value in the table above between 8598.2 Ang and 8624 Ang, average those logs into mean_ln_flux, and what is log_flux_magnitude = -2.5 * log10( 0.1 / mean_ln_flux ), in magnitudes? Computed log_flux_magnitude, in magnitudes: 3.08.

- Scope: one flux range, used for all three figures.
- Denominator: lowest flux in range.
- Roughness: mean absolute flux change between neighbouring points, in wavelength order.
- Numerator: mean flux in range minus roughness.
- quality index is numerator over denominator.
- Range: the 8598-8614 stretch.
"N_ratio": 1.032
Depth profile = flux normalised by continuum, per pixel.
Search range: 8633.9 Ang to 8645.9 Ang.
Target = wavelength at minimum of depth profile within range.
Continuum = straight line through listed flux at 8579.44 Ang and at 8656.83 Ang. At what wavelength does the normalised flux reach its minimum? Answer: 8634.93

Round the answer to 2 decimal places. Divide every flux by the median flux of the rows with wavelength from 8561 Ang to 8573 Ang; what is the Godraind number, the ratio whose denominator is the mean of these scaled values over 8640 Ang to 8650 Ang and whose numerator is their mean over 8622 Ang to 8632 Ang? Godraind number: 1.00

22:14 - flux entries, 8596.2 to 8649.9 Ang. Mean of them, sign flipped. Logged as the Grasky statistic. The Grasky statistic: -5.45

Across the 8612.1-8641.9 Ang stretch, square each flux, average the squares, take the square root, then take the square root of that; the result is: 2.35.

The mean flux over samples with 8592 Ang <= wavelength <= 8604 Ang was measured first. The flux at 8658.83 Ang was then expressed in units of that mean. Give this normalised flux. 0.80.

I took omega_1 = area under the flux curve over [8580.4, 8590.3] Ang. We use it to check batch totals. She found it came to 52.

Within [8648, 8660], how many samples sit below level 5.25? 3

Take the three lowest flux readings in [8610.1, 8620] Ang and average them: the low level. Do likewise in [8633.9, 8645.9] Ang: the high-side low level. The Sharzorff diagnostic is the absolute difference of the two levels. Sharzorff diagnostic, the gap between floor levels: 0.024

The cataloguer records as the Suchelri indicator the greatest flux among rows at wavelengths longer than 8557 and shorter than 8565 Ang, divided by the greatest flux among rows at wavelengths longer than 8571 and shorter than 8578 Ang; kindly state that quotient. 1.06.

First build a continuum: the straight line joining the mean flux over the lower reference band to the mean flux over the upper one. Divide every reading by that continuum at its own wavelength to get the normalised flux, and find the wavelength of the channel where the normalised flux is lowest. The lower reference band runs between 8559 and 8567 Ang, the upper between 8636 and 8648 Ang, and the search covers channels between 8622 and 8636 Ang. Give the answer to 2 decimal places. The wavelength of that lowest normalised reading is 8634.93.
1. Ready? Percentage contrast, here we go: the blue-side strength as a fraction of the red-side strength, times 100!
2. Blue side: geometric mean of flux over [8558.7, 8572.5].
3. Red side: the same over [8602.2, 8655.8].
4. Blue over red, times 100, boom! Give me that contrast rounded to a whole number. 98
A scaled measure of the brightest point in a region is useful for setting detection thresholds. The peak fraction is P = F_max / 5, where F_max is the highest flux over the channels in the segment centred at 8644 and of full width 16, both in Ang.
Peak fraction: 1.13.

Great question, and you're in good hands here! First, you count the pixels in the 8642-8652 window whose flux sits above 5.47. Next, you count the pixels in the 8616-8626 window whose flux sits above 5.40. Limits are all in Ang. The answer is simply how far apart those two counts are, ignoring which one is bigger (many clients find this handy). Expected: 3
